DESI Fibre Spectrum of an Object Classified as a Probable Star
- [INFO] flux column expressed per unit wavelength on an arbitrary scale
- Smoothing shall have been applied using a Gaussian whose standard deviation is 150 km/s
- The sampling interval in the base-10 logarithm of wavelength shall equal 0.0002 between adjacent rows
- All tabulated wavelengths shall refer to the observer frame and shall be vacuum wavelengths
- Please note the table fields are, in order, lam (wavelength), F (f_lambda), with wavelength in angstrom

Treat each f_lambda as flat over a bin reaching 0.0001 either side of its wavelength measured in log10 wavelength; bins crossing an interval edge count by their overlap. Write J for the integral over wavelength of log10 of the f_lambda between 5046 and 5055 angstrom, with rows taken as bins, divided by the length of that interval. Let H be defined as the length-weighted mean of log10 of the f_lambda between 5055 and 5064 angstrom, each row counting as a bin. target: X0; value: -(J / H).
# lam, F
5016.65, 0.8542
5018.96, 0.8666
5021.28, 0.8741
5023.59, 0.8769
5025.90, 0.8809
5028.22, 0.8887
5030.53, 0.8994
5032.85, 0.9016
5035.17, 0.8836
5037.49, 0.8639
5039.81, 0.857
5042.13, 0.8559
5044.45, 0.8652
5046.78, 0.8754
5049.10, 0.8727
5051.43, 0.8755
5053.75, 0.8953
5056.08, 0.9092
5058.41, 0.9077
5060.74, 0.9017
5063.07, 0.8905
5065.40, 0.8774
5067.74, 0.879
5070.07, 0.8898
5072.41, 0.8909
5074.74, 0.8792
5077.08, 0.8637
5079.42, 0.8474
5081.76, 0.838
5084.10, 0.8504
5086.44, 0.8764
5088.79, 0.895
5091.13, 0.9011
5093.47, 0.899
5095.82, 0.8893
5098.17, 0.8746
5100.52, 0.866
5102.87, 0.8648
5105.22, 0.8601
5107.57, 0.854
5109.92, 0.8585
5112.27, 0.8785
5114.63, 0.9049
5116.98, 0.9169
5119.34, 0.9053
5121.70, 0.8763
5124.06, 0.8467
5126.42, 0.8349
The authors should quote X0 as -1.25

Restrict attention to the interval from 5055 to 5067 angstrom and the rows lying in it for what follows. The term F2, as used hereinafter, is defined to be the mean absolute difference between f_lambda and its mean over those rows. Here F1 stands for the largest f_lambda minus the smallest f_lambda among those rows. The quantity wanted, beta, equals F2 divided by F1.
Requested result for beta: 0.34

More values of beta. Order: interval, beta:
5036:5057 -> 0.24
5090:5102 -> 0.36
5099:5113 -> 0.25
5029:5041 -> 0.37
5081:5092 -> 0.35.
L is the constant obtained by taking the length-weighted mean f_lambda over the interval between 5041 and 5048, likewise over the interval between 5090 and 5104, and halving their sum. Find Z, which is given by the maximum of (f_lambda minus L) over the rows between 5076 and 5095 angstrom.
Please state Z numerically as 0.027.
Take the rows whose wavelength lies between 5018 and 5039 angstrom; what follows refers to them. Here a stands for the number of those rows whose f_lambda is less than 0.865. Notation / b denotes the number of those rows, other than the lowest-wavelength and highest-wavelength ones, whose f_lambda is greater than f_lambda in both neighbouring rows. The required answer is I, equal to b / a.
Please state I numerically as 1.0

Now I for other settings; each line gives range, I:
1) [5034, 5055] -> 0.3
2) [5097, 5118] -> 0.0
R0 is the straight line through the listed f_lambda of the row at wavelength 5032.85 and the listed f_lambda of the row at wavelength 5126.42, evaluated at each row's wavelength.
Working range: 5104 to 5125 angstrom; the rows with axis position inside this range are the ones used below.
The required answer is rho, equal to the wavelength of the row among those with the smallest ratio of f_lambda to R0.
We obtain 5107.57 angstrom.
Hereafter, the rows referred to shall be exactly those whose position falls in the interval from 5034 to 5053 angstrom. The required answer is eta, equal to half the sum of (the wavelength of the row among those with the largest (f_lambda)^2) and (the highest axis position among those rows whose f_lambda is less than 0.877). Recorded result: 5043.3 angstrom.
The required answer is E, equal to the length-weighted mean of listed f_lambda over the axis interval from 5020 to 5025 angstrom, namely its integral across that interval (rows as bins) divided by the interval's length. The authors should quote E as 0.875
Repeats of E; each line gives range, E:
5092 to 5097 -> 0.894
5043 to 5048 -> 0.870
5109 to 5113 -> 0.869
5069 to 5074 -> 0.890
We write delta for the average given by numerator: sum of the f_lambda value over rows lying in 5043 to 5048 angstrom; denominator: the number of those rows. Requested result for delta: 0.870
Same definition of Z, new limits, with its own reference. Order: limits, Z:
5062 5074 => 0.017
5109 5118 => 0.043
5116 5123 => 0.043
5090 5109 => 0.027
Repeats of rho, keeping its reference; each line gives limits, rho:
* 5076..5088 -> 5081.76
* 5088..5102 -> 5100.52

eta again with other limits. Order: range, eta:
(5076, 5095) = 5088.8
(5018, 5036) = 5028.2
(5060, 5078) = 5068.9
